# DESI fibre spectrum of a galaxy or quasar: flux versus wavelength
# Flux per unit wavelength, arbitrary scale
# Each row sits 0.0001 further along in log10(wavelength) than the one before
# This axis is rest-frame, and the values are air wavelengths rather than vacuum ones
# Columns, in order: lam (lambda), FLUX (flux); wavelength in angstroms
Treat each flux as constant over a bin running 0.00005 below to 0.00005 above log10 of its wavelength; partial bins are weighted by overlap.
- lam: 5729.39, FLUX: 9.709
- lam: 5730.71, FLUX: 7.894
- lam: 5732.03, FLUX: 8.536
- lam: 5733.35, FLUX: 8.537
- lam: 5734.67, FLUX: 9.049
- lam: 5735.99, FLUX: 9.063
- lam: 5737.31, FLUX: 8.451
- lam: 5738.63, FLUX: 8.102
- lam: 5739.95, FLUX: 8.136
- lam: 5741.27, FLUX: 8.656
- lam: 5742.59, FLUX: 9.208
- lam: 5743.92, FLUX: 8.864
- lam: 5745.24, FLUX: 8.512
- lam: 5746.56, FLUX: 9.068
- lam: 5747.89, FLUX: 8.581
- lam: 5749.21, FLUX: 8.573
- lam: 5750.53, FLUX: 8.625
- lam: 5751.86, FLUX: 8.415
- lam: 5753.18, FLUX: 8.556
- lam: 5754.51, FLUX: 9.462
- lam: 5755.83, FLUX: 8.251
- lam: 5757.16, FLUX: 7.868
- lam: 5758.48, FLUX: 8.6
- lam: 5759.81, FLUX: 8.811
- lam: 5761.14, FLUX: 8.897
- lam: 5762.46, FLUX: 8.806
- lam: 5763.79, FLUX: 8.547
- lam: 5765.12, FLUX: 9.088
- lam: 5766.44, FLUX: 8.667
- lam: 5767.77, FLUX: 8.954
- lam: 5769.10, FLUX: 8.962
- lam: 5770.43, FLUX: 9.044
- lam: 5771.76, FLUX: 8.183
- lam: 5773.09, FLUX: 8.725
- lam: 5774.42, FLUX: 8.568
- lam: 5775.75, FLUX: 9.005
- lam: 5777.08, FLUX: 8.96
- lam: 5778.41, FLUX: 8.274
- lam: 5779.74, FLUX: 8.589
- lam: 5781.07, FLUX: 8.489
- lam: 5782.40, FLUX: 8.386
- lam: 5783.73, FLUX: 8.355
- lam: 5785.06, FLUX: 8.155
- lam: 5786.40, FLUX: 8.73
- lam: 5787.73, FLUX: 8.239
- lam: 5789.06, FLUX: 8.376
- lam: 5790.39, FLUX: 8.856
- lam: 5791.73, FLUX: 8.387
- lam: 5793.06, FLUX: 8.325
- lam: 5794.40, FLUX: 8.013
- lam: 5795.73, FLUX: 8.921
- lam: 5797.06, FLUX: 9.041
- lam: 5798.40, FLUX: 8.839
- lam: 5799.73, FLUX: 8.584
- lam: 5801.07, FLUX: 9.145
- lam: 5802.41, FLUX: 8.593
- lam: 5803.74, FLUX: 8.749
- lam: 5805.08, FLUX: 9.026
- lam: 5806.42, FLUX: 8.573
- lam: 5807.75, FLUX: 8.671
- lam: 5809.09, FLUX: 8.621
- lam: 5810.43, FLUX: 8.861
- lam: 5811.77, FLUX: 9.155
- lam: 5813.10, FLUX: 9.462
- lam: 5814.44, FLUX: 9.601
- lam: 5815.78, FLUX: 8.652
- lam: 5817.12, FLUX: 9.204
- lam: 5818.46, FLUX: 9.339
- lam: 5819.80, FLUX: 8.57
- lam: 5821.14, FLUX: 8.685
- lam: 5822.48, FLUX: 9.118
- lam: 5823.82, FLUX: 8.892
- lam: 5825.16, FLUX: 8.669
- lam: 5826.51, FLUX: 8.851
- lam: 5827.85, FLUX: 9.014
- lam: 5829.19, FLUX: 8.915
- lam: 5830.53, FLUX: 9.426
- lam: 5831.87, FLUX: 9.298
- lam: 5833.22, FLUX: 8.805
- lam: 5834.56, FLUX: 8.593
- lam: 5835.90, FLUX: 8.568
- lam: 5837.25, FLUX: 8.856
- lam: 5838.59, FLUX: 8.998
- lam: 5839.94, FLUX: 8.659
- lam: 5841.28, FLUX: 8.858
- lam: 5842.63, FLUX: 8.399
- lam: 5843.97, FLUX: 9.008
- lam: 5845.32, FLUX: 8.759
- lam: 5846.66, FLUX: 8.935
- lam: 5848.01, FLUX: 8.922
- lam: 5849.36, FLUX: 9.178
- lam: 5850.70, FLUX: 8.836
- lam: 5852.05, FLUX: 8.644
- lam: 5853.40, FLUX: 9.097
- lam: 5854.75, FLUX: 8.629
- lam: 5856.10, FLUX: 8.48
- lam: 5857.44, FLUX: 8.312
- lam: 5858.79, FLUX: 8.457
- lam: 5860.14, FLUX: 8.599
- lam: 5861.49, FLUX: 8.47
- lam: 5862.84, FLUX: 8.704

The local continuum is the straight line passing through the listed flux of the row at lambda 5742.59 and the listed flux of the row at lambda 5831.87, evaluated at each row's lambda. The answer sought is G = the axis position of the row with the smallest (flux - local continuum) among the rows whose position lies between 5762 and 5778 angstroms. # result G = 5771.76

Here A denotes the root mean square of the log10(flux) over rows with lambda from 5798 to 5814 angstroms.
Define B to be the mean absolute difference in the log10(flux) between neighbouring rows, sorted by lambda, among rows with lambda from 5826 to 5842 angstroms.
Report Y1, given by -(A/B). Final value -83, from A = 0.947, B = 0.011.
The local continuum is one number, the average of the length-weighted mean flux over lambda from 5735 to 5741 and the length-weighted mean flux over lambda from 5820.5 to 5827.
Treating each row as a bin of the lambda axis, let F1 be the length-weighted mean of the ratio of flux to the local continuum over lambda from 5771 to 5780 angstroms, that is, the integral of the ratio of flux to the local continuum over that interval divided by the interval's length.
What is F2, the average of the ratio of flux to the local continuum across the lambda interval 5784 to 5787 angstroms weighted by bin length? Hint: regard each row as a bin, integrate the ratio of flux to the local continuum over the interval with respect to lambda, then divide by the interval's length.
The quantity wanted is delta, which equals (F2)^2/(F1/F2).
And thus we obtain 0.92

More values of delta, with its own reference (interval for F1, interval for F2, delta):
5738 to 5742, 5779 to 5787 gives 0.96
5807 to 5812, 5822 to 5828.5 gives 1.07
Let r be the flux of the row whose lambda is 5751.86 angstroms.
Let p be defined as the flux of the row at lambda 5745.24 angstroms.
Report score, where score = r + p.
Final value 16.9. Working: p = 8.512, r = 8.415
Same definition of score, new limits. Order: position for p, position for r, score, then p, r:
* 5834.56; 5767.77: 17.5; 8.593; 8.954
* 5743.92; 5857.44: 17.2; 8.864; 8.312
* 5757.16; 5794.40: 15.9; 7.868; 8.013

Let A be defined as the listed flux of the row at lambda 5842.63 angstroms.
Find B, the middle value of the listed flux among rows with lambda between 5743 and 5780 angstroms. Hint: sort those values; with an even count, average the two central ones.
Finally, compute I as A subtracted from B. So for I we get 0.2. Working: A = 8.399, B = 8.65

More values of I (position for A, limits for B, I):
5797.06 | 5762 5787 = -0.4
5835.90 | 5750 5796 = 0.0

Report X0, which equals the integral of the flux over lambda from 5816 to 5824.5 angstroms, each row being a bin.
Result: 76.1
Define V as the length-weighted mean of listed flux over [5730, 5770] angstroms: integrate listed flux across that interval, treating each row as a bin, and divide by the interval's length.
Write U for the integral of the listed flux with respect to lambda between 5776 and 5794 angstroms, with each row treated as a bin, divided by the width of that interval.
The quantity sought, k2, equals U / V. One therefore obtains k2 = 0.98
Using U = 8.48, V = 8.66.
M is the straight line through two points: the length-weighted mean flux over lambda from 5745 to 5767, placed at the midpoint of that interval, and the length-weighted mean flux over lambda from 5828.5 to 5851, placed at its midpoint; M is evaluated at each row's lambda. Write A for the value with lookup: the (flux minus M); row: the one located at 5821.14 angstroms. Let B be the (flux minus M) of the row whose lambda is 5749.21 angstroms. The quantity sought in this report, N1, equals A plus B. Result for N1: -0.2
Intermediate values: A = -0.2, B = -0.08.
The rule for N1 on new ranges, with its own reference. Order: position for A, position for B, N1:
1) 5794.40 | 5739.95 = -1.3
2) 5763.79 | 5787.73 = -0.7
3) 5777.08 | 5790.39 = 0.3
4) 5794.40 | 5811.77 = -0.4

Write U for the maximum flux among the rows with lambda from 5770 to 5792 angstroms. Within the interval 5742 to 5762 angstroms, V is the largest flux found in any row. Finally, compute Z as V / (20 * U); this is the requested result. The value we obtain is 0.052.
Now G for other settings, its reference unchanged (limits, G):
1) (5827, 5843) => 5842.63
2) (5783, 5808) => 5794.40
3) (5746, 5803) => 5757.16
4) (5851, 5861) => 5857.44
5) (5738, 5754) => 5738.63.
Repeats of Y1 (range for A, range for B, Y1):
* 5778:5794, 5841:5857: -61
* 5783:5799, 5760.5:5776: -56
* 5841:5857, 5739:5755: -51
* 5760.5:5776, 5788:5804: -51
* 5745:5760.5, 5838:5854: -63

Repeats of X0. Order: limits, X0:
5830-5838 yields 71.3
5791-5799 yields 68.7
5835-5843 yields 69.8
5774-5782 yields 69.2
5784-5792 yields 67.6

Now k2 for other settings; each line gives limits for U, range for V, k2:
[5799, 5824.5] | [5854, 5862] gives 1.05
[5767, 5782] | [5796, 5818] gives 0.97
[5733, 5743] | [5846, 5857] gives 0.98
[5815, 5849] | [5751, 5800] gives 1.03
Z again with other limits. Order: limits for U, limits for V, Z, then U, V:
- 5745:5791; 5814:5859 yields 0.051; 9.462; 9.601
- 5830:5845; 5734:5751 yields 0.049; 9.426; 9.208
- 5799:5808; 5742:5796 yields 0.052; 9.145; 9.462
